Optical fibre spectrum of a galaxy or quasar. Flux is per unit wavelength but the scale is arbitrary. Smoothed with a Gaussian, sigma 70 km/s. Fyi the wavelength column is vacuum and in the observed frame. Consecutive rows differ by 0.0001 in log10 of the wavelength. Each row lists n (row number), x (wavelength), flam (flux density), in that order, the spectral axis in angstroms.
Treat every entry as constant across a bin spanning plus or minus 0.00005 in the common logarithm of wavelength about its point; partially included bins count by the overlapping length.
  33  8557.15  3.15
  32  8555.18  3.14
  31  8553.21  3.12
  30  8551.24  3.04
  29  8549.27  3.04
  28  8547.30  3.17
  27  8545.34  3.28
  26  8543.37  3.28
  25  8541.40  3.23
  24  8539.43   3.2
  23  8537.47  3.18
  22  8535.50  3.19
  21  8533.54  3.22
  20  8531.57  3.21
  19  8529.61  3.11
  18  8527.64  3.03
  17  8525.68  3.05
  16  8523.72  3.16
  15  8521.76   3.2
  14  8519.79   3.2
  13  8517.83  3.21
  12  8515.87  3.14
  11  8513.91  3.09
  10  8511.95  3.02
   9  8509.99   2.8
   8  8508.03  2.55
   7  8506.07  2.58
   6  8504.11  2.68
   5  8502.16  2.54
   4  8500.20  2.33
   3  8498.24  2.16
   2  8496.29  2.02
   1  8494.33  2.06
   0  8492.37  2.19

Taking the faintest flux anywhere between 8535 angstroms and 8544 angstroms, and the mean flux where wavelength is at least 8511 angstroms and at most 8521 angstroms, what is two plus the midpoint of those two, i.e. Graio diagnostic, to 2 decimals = 5.16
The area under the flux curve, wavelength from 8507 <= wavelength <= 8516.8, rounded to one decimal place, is 28.6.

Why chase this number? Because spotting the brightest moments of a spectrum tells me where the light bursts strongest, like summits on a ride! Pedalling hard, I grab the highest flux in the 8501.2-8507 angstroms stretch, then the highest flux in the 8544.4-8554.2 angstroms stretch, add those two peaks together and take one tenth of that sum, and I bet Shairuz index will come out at 0.596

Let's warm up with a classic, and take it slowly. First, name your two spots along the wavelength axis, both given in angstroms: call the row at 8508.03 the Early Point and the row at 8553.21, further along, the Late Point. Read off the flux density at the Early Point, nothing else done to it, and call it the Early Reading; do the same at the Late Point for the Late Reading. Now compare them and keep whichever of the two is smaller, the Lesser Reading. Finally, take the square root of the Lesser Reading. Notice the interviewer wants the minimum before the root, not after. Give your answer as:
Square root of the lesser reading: 1.6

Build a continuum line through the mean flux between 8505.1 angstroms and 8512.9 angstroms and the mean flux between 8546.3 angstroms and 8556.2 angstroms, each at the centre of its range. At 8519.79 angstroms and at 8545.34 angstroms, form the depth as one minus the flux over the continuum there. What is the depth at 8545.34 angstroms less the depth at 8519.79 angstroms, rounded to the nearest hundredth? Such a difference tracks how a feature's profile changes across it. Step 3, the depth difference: 0.06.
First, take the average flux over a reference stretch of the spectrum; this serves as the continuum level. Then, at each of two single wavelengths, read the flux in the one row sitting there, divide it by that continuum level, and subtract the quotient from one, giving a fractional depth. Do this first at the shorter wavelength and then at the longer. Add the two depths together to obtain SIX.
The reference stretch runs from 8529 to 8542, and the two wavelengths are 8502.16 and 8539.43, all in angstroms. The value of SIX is 0.20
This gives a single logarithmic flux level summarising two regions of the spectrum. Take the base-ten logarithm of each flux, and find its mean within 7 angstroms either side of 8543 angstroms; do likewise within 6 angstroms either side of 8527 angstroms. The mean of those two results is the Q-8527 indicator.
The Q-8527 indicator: 0.500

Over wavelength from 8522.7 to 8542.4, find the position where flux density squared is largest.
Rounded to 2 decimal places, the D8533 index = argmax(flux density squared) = 8541.40 angstroms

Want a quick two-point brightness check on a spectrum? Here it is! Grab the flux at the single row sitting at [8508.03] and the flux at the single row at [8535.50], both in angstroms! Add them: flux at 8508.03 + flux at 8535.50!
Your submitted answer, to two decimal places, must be 5.74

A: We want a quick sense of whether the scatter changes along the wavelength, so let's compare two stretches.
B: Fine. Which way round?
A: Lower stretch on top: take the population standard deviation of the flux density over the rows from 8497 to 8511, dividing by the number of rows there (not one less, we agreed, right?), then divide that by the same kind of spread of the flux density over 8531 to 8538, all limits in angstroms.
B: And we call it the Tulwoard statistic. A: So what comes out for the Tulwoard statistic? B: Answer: 13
